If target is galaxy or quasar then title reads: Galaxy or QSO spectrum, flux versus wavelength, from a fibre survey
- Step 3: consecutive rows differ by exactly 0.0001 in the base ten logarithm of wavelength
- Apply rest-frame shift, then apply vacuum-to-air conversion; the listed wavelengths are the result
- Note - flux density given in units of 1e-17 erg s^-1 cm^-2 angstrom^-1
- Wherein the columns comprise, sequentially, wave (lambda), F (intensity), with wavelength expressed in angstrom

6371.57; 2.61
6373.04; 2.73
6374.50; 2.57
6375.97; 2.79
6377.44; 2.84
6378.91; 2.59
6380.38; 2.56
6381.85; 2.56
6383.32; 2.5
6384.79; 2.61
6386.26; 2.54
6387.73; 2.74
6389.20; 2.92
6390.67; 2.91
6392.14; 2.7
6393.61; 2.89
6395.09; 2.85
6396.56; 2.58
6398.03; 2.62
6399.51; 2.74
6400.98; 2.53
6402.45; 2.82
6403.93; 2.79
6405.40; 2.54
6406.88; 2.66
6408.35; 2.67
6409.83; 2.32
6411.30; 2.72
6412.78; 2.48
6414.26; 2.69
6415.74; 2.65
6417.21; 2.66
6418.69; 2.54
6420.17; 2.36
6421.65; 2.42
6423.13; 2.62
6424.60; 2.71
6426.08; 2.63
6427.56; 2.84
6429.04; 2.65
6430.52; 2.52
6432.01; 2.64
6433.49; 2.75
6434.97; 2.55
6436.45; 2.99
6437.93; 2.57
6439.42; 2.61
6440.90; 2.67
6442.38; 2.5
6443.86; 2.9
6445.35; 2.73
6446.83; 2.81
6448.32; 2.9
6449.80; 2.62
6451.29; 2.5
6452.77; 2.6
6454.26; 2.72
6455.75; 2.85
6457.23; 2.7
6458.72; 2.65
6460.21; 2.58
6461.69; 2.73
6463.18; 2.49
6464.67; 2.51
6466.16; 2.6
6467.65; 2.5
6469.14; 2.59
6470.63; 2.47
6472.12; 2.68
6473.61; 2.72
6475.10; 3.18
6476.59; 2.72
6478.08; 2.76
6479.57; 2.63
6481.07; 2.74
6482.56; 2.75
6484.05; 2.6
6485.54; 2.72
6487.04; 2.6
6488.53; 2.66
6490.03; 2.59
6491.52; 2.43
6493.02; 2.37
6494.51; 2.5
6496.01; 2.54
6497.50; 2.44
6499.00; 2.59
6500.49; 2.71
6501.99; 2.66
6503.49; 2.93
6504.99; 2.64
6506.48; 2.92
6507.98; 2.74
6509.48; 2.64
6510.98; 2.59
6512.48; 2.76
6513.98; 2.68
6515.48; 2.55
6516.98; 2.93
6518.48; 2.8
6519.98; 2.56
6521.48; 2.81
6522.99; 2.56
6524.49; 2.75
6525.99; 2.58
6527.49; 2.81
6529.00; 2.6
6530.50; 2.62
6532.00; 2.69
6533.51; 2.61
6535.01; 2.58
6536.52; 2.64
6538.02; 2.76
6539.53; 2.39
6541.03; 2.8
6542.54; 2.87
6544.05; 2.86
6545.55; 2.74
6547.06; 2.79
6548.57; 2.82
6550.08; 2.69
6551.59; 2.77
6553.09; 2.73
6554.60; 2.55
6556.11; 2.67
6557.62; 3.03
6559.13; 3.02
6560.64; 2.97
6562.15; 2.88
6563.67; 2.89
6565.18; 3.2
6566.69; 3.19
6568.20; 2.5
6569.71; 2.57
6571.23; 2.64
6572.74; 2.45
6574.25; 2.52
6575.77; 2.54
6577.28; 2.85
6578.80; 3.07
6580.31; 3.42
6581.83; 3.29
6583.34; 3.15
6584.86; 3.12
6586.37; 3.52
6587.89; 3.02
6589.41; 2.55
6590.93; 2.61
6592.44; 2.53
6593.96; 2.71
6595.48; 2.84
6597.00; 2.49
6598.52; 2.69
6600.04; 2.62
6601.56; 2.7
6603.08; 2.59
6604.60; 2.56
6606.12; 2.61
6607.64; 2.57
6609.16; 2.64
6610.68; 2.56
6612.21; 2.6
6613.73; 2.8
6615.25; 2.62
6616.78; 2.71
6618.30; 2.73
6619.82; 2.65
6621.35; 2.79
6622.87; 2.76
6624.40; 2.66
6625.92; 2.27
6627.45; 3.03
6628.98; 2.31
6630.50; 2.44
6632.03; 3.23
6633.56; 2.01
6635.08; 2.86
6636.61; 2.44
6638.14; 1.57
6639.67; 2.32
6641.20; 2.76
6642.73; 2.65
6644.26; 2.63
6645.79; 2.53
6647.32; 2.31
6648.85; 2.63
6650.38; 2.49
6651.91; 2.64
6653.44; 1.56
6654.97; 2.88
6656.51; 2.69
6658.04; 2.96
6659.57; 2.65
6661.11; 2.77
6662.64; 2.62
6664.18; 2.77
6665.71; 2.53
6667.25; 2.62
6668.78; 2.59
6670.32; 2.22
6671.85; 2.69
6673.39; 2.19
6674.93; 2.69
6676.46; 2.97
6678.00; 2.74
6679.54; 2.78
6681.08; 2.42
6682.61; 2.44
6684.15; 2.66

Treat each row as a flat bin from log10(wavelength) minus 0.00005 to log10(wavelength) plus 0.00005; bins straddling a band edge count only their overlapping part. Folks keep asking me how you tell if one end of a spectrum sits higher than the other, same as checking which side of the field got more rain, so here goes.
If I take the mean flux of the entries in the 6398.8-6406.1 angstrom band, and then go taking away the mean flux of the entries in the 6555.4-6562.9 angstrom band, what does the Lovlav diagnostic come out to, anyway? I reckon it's -0.23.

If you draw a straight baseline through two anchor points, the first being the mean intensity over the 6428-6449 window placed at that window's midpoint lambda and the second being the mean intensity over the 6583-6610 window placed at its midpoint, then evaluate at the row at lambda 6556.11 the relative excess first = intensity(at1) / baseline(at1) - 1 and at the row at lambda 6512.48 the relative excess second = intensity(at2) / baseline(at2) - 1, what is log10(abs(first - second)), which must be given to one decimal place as -1.4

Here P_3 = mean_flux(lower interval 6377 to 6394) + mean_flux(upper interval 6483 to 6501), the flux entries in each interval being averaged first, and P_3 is 5.26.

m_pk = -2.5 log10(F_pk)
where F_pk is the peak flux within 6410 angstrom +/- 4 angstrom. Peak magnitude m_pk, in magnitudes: -1.09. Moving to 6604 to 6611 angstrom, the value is -1.05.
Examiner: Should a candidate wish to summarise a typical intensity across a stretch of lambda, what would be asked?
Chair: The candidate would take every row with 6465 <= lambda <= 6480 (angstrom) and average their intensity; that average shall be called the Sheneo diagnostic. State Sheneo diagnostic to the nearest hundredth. 2.68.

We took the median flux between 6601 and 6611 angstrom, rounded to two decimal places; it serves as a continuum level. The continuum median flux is 2.59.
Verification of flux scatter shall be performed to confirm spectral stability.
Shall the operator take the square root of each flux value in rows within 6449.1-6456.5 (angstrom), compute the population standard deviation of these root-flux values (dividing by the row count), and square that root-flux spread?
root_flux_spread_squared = 0.0013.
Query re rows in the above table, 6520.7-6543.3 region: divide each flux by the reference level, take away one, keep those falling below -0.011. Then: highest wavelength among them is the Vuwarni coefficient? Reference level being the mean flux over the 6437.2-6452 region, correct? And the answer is 6539.53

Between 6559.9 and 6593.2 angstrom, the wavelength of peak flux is 6586.37 angstrom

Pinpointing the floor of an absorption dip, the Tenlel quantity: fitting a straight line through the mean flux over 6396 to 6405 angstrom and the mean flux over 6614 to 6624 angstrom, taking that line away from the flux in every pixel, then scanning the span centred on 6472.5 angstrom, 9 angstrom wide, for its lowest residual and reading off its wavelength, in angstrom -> 6470.63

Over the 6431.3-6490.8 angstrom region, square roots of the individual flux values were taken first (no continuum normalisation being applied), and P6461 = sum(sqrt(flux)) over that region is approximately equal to 65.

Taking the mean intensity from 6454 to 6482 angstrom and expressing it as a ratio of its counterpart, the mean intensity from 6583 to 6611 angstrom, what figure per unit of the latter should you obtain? 0.98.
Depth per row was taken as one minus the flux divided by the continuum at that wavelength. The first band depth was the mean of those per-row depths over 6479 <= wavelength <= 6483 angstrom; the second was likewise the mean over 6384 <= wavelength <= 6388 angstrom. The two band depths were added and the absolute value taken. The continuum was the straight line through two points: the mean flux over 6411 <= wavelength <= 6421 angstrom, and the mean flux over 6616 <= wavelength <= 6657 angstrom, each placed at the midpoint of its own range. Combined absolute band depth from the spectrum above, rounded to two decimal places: 0.07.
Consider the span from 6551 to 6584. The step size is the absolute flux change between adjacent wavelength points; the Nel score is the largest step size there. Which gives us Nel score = 0.69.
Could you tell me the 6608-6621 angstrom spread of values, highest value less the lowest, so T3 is 0.24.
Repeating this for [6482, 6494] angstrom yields 0.38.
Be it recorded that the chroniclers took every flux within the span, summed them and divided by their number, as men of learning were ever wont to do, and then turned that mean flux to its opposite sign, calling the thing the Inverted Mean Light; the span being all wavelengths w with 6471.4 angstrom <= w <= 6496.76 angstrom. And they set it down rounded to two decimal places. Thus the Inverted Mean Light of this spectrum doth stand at -2.66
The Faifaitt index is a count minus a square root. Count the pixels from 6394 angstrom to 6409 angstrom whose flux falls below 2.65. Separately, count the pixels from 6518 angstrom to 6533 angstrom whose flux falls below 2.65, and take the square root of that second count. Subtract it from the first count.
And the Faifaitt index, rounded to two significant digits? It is 1.8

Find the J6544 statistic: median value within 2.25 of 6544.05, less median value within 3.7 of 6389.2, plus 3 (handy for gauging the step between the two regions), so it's 3.12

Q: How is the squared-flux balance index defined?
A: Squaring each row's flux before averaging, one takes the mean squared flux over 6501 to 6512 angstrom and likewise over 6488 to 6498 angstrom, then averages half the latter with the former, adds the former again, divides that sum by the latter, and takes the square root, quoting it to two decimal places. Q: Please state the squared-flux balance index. 1.43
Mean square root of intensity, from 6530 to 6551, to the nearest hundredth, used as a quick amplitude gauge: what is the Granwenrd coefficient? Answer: 1.64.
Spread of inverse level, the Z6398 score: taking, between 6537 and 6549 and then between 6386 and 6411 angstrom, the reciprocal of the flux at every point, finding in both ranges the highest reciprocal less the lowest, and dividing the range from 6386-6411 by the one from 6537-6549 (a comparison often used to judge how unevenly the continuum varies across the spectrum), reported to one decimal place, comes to 1.3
